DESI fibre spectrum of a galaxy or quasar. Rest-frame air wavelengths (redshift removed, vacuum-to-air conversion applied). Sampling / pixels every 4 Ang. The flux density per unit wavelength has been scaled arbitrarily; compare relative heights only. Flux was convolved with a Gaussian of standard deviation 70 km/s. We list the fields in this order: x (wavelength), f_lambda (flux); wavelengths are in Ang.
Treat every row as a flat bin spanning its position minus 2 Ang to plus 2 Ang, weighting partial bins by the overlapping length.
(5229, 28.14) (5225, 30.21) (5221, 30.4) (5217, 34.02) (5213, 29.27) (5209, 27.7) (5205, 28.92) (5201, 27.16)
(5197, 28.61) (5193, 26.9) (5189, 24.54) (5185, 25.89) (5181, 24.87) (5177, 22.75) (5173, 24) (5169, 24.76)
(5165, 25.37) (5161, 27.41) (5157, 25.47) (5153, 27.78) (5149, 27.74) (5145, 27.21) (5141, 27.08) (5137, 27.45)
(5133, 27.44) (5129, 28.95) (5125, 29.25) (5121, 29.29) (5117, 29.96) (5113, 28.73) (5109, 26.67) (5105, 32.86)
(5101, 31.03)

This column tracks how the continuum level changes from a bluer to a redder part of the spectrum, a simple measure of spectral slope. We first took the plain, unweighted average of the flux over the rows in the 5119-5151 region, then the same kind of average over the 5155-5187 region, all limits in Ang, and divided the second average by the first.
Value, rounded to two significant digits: 0.89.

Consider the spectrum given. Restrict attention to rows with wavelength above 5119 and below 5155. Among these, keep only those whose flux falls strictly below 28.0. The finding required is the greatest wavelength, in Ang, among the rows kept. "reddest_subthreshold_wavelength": 5153 Ang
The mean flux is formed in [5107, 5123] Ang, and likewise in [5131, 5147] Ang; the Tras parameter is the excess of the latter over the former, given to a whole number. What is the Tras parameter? -1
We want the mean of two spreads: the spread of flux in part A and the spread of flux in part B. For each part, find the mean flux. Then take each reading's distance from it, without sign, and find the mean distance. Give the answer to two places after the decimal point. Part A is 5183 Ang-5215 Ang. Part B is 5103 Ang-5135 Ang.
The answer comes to 1.22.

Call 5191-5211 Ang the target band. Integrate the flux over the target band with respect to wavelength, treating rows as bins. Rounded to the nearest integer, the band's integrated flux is 557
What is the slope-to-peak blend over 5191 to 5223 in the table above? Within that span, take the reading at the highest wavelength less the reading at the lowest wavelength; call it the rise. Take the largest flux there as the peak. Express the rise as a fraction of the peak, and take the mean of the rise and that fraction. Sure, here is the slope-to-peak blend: 1.8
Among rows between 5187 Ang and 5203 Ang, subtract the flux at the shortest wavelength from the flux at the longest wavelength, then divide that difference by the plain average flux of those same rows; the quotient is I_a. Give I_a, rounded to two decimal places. 0.10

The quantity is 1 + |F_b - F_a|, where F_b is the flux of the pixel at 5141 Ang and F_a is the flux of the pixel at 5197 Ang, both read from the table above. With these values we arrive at 2.5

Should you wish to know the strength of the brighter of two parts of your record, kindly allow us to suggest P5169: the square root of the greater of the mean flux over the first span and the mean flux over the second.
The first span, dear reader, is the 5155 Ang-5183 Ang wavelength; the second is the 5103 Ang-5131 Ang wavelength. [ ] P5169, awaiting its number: 5.42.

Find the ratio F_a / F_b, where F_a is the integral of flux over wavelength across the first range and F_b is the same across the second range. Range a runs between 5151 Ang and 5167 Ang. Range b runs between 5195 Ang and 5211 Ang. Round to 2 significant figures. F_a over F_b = 0.94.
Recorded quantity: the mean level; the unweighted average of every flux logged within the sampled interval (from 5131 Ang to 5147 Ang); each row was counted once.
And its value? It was 27.3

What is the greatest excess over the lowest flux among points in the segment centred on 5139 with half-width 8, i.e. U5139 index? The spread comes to 0.37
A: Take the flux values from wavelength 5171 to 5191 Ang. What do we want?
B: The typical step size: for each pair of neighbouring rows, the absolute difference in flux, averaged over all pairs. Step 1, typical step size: 1.4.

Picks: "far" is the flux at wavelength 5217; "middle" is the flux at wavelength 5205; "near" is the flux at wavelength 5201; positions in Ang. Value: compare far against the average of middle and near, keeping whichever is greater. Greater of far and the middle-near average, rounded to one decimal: 34.0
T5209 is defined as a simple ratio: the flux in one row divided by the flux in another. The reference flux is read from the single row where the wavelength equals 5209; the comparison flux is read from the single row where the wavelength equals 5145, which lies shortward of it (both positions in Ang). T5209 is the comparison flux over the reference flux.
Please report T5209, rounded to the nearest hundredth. 0.98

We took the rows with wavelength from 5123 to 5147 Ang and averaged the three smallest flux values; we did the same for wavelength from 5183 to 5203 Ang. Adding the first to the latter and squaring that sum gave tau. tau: 2811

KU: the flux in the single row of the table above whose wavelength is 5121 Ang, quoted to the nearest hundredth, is 29.29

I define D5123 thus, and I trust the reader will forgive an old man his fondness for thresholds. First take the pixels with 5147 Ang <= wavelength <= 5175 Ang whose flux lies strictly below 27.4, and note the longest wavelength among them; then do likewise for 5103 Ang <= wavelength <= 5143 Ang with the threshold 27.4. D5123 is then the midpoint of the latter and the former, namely 5157 Ang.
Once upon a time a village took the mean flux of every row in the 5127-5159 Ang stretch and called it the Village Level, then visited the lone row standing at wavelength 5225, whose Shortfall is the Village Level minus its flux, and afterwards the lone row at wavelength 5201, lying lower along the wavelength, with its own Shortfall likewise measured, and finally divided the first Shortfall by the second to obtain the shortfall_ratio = -12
